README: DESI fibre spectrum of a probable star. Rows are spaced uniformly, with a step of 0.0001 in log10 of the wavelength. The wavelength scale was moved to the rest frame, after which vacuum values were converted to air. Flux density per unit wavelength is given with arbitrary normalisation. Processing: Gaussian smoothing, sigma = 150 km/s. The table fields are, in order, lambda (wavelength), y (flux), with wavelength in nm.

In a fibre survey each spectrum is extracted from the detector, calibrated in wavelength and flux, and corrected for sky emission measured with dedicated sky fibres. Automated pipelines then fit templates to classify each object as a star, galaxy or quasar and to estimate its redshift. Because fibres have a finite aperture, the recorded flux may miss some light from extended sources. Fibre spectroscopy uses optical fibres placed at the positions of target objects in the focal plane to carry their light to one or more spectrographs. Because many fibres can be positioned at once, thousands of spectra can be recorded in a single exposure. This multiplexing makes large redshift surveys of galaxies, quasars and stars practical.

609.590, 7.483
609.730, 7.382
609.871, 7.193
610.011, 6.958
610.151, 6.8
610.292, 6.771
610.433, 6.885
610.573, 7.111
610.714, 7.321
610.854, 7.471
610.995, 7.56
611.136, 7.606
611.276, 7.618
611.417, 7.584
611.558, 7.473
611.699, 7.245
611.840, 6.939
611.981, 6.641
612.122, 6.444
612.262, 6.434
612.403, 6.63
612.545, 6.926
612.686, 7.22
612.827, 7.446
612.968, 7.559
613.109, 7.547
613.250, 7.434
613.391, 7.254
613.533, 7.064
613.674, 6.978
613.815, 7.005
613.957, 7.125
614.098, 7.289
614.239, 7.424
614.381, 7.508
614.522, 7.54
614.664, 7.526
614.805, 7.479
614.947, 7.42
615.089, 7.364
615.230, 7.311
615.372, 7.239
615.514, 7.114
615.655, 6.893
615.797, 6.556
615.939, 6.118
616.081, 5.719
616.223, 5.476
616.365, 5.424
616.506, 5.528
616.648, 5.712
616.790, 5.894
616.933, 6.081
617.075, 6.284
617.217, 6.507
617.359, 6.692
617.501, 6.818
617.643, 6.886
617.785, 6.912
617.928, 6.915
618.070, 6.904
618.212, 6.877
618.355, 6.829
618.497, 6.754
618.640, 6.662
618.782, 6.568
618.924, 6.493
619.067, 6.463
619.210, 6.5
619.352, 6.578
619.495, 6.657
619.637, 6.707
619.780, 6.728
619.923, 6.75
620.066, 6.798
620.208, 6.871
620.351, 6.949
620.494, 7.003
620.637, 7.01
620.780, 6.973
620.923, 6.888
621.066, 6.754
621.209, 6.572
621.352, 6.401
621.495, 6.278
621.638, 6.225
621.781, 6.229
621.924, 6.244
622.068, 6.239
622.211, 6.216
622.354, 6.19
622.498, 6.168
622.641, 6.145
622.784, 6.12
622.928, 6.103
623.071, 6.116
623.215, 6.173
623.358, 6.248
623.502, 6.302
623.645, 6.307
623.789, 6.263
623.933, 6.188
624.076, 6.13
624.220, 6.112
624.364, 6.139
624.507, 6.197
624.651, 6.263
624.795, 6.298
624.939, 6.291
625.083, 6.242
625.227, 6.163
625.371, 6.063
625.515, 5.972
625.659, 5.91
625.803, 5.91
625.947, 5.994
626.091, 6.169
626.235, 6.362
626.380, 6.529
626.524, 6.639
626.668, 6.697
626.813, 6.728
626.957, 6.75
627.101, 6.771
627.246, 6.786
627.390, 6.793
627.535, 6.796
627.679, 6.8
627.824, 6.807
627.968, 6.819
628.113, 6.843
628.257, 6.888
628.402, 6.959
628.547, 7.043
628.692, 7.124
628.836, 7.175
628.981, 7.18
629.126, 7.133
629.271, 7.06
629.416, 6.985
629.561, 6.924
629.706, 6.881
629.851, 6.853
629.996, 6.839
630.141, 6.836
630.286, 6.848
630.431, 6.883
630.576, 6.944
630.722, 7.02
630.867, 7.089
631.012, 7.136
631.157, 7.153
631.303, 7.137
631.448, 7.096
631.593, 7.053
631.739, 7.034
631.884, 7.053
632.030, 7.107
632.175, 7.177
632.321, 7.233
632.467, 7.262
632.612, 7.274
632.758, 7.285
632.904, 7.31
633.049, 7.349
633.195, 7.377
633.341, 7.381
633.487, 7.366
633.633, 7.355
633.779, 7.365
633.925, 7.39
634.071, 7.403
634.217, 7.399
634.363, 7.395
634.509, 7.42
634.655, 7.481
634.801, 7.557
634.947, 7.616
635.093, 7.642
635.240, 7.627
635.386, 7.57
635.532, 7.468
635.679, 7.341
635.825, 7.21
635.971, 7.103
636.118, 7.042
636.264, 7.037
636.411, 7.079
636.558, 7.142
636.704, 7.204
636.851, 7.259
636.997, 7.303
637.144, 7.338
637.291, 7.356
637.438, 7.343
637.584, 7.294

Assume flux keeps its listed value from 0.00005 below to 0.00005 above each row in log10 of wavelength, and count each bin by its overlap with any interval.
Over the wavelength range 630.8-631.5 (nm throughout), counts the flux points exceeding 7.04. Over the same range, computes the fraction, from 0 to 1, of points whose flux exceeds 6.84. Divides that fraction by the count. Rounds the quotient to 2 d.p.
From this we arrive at 0.20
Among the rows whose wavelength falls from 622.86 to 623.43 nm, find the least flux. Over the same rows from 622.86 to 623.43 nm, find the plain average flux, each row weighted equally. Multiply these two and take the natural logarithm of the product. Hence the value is 3.63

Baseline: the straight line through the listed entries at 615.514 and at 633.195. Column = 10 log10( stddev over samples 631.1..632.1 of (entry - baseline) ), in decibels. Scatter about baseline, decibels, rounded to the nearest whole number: -13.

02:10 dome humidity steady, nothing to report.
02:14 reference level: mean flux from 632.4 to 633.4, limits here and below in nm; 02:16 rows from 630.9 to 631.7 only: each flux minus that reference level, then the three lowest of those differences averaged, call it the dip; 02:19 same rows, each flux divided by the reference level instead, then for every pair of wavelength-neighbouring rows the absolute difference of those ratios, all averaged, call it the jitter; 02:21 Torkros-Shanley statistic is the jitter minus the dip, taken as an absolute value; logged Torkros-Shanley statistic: 0.23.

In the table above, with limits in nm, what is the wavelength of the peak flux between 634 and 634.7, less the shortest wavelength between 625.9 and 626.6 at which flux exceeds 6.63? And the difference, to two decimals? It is 8.13 nm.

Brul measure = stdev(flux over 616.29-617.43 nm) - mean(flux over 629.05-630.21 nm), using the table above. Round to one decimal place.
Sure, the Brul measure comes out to -6.5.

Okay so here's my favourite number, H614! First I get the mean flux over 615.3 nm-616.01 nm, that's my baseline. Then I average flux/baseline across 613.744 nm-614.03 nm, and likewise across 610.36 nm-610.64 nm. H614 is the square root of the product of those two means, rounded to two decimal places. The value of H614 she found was 1.04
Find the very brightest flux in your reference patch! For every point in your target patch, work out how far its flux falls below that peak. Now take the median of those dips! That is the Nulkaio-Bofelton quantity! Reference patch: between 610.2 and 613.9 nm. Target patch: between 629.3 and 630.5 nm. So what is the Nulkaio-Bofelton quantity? 0.75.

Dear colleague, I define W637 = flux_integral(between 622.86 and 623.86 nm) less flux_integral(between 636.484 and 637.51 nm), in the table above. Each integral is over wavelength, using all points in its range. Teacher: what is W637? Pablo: -1.2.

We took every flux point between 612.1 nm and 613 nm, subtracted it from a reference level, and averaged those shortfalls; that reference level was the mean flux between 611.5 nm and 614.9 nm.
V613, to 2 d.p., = 0.22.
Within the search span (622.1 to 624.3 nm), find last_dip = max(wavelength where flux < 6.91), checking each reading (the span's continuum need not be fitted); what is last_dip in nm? 624.220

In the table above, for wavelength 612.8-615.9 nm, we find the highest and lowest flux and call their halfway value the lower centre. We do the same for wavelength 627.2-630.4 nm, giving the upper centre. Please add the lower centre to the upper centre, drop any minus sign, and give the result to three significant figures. 14.0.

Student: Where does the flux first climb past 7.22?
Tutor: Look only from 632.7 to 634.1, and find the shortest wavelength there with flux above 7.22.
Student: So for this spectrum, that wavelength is 632.758 nm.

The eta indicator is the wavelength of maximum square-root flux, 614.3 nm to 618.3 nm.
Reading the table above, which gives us 614.522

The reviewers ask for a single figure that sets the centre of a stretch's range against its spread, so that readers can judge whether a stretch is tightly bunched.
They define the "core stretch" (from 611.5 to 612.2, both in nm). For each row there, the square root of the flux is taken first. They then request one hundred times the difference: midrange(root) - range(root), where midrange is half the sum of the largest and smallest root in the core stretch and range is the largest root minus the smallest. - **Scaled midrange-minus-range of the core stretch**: 244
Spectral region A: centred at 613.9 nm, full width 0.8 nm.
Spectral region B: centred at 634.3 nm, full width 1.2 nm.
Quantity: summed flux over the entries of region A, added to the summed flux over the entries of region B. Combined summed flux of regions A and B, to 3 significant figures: 102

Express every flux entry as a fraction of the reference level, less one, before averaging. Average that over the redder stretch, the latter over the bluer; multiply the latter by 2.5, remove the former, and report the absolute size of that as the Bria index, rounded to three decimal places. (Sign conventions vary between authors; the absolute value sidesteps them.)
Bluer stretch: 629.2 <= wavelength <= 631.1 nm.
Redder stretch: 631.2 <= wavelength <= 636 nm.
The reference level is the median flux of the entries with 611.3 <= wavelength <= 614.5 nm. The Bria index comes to 0.112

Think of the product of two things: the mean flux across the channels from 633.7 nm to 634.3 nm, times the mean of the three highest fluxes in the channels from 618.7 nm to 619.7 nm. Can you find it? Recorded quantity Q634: 49.1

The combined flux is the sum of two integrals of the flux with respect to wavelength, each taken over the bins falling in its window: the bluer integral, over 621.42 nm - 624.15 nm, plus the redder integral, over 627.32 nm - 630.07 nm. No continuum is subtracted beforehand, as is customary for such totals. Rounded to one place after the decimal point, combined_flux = 36.0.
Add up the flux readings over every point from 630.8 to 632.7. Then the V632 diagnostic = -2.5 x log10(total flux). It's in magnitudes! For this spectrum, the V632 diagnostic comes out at -4.919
